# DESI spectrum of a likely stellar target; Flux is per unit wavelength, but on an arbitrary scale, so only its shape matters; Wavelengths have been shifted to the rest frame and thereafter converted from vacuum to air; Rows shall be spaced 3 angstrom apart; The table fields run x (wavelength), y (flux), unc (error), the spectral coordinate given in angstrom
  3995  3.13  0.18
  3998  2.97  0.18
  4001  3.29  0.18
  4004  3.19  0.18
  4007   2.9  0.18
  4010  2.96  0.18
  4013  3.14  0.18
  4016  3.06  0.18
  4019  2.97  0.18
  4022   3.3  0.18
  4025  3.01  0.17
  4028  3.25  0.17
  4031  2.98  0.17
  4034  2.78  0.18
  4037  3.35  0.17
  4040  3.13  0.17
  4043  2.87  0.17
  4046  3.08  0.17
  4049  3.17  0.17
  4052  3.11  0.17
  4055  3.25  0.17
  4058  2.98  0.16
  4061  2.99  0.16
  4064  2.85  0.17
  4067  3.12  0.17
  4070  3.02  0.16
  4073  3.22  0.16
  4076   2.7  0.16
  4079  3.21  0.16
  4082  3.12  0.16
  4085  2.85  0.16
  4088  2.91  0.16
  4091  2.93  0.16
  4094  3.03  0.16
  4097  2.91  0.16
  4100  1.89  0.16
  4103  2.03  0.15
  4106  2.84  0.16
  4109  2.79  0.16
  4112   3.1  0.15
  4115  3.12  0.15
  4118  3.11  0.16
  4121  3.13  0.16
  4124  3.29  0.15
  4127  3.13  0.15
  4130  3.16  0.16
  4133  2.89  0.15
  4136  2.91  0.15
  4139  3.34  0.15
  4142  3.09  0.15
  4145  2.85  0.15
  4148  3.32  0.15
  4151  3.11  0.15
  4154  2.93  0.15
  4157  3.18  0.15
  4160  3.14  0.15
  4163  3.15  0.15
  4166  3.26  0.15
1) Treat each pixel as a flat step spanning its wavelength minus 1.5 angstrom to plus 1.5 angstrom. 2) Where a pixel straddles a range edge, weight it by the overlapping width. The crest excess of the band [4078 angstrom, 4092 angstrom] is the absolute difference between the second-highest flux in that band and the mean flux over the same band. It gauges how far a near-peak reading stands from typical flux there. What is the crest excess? 0.12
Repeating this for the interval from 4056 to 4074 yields 0.09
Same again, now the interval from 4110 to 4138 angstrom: 0.07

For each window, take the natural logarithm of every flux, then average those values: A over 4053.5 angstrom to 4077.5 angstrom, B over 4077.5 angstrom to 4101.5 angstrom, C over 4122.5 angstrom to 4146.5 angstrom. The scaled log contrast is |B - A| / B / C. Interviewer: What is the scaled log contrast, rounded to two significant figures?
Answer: 0.055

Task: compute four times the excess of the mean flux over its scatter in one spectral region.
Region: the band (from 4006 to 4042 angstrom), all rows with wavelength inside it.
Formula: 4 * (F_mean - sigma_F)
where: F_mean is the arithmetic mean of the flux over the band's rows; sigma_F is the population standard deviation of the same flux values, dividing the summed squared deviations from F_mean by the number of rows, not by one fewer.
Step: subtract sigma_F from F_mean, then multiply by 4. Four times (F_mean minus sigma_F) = 11.6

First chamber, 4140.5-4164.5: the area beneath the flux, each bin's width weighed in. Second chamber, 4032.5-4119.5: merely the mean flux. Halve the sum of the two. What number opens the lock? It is 39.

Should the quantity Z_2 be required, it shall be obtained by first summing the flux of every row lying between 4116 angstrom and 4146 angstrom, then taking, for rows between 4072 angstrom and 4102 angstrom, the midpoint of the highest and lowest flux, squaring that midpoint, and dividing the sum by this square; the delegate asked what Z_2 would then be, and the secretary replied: 4.73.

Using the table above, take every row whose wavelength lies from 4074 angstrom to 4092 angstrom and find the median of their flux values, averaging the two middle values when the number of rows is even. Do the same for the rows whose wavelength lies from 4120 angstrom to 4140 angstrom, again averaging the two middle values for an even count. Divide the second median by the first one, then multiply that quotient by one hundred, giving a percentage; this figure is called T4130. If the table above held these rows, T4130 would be 107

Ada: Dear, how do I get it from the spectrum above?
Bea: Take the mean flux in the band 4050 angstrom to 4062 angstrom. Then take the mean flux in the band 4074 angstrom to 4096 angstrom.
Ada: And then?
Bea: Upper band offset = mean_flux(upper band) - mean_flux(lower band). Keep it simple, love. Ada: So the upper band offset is -0.12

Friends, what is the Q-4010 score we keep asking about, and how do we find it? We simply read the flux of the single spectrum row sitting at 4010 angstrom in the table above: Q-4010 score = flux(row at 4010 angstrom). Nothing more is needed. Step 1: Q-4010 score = 2.96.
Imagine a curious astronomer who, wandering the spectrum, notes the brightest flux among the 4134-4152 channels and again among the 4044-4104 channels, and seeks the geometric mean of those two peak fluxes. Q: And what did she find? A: 3.29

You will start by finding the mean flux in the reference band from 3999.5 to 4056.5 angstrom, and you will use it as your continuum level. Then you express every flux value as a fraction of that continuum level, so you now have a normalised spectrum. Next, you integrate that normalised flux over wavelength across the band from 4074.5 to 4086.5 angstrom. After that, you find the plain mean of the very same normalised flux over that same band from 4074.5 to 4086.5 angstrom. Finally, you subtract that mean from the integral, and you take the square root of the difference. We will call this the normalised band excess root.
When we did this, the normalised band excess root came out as 3.25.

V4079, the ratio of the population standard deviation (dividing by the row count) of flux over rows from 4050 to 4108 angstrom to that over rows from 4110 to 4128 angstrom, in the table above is 5.4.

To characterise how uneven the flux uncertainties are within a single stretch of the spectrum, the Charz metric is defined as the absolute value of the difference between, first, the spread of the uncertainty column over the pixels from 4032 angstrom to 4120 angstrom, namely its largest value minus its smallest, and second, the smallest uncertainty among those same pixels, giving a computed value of 0.120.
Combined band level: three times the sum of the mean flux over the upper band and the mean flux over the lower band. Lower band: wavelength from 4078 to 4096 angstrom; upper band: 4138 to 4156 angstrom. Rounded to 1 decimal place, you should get 18.3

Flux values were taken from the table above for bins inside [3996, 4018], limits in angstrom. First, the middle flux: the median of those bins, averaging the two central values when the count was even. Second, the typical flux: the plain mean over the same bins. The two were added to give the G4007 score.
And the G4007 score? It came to 6.13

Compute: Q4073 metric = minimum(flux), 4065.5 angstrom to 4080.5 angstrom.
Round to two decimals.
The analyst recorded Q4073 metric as 2.70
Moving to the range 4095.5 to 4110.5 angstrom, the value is 1.89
